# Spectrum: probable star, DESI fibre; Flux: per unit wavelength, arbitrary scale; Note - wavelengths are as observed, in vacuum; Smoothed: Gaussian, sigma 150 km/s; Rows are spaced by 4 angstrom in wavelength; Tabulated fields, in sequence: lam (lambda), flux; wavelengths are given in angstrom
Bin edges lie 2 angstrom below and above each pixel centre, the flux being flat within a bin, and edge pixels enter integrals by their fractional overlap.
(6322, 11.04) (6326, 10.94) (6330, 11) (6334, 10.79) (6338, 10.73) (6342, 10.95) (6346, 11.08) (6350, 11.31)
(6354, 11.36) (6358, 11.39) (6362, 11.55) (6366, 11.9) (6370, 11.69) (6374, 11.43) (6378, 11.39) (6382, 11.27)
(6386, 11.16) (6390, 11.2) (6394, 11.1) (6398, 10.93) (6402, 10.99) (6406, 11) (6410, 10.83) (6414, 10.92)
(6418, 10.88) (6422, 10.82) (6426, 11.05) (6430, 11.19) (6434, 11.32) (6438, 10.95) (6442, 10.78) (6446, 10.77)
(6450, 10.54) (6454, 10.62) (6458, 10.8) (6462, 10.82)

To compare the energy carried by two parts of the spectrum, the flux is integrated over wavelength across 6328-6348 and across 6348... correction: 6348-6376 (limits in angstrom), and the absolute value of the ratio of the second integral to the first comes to 1.5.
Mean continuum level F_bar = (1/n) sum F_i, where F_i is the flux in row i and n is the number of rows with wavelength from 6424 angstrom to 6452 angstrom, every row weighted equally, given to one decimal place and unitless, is 10.9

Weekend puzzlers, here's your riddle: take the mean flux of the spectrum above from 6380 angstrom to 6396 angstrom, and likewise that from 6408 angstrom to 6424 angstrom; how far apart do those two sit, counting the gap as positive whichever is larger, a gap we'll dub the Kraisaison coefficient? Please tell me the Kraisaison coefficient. 0.3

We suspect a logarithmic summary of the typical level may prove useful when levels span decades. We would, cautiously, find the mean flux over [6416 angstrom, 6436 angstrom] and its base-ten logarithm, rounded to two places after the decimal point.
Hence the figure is 1.04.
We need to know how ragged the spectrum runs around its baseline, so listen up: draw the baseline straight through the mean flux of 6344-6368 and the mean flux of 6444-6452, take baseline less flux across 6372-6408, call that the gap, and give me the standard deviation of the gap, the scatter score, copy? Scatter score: 0.09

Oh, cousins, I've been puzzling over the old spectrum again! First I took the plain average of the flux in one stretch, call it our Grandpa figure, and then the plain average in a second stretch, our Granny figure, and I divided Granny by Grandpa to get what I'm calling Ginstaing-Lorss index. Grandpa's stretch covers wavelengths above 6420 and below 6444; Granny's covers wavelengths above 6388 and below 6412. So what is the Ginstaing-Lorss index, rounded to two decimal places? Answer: 1.00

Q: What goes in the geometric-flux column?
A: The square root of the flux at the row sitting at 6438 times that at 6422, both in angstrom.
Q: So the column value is 10.9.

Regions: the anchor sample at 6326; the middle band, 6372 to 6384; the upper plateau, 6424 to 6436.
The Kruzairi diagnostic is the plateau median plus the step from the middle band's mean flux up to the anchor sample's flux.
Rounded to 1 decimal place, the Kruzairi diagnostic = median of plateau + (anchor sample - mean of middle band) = 10.8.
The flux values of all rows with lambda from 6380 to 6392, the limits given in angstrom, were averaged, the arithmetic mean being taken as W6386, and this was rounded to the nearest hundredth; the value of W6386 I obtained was 11.21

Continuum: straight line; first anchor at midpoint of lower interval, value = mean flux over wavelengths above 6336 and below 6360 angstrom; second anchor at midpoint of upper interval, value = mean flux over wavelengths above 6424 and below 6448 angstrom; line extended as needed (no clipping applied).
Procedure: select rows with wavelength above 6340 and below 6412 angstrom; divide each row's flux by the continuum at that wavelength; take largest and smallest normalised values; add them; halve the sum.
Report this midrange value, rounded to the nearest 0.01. 1.03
